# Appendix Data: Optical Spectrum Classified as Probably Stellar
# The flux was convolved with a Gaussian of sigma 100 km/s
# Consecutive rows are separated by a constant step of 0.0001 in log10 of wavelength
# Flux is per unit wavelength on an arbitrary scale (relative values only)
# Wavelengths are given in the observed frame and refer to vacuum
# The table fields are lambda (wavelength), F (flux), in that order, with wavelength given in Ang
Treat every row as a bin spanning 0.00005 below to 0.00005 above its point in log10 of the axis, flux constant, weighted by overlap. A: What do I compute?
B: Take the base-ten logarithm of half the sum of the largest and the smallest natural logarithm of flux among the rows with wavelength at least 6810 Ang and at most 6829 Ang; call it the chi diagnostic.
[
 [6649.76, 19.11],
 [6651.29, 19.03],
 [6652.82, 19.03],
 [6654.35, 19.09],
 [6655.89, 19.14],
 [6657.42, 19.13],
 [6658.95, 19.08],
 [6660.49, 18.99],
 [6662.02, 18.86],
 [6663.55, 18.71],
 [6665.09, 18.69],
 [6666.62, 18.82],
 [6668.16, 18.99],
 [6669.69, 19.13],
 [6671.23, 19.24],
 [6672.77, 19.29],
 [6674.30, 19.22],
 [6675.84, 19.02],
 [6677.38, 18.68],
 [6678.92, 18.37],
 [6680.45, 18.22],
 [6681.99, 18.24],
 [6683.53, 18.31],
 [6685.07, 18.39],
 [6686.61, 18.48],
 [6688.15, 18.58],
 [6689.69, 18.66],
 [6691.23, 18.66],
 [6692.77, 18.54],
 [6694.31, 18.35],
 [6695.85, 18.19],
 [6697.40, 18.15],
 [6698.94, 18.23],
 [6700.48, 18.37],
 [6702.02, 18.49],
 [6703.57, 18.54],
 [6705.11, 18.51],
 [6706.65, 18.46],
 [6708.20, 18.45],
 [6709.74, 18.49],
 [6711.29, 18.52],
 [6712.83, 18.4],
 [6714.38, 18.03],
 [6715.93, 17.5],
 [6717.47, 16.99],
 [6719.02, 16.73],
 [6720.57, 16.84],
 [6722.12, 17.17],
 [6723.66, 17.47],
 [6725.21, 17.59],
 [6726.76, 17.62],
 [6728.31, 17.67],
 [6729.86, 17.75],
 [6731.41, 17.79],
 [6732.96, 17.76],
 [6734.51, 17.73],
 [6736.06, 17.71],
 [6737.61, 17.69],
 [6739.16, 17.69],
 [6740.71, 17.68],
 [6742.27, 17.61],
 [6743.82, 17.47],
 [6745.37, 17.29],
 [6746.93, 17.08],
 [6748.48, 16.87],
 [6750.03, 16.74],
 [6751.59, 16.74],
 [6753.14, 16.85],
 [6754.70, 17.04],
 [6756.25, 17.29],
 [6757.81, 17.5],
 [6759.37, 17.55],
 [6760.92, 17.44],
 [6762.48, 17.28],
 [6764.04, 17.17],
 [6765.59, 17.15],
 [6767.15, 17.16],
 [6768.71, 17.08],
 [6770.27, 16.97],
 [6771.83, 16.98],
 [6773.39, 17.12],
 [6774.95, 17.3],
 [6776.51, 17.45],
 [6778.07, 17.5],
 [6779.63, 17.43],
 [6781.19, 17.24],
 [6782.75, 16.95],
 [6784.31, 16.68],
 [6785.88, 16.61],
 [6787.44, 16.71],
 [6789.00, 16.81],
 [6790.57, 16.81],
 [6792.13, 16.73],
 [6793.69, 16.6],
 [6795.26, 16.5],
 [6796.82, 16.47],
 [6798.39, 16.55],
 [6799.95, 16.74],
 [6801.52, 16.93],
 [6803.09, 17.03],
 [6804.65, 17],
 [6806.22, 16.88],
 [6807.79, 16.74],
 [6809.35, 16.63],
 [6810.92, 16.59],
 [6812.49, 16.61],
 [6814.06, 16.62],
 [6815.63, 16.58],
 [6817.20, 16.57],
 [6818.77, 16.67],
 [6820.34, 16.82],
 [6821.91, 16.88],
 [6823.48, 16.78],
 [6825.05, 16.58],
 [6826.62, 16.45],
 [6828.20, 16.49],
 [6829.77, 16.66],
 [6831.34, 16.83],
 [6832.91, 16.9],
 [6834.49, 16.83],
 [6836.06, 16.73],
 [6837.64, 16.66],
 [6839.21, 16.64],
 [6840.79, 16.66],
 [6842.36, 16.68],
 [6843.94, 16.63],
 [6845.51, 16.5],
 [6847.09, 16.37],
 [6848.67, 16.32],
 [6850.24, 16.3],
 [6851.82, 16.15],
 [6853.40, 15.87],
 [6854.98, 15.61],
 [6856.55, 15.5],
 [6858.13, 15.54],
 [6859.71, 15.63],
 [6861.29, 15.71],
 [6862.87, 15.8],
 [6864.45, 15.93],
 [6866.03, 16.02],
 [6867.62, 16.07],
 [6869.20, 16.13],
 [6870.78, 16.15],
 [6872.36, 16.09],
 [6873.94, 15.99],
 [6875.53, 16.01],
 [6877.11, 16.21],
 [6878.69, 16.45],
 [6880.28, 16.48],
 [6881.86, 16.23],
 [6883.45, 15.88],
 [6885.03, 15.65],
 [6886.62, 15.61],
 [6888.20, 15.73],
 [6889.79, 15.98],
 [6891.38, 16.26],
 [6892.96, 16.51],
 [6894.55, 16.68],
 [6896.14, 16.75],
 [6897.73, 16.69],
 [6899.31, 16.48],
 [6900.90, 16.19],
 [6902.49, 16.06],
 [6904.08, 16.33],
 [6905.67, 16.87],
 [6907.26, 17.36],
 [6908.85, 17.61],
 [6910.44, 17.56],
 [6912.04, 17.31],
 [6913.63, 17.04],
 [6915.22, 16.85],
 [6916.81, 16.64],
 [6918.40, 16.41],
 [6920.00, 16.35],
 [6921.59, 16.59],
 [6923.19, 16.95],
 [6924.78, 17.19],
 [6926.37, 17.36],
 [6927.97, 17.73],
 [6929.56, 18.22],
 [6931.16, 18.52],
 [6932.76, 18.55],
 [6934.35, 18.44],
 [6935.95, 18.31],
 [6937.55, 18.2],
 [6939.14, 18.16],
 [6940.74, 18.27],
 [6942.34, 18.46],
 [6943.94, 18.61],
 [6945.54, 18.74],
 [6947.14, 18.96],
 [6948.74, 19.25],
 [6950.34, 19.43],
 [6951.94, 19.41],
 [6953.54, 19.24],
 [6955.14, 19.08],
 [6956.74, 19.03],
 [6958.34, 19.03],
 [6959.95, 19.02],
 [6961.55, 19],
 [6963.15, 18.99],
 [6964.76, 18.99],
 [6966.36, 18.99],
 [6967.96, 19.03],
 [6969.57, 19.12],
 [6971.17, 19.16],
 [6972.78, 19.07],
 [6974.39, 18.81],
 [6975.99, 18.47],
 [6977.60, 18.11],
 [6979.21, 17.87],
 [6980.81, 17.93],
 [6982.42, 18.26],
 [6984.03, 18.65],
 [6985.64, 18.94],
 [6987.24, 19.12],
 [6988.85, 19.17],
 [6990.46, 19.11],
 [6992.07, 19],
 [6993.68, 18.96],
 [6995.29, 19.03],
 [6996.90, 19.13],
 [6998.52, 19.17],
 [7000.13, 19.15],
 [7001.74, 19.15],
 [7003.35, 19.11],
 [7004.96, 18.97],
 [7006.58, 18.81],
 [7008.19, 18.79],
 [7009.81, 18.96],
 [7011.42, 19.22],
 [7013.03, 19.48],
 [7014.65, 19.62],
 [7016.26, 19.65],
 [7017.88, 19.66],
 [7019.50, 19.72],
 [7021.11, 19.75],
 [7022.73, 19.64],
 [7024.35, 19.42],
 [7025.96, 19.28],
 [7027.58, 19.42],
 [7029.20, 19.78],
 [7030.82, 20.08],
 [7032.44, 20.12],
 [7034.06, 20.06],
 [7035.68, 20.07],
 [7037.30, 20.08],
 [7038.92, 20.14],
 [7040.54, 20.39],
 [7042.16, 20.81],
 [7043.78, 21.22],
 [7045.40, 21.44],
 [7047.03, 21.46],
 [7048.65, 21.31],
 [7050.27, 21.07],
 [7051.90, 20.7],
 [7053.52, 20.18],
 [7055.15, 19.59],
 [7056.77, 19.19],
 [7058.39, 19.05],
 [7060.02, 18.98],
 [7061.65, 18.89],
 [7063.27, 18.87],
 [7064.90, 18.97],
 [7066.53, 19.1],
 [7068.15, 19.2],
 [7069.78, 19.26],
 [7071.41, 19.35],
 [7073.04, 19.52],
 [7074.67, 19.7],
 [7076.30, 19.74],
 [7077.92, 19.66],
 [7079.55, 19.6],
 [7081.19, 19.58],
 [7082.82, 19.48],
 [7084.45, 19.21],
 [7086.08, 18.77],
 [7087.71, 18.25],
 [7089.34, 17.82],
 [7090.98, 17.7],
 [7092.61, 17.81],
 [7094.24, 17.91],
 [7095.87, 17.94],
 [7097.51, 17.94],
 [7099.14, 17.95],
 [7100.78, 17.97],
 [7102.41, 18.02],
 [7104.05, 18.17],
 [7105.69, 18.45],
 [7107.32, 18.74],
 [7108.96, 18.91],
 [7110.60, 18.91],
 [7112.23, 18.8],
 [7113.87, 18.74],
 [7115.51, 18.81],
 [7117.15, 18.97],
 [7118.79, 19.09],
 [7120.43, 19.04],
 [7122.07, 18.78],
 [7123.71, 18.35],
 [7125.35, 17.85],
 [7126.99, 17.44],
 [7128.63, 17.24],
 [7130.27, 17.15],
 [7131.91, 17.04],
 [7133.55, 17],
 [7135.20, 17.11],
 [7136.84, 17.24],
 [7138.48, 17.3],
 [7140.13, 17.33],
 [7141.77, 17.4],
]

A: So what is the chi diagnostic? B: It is 0.449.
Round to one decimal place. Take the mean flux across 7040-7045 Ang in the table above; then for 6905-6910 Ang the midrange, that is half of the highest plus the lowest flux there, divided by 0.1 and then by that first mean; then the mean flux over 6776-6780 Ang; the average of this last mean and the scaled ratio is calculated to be 12.9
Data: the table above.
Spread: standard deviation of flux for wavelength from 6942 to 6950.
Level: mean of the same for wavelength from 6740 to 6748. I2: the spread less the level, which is -17.1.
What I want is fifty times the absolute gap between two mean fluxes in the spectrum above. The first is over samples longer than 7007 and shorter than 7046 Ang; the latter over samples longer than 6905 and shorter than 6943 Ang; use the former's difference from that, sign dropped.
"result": 116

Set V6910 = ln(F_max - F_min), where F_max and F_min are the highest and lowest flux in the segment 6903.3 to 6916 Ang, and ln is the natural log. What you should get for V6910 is 0.2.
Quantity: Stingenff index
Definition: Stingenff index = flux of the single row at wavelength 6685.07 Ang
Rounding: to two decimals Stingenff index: 18.39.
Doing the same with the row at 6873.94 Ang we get 15.99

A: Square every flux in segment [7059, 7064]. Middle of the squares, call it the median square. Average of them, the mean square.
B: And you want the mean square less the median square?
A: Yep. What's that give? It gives 0.9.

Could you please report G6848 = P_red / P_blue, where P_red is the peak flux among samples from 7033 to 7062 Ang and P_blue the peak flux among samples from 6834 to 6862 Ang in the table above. 1.28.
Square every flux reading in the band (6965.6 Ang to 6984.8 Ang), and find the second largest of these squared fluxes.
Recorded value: 366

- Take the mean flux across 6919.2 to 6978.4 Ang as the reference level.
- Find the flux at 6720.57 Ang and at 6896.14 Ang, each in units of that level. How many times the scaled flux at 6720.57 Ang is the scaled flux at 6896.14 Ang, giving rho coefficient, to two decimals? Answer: 0.99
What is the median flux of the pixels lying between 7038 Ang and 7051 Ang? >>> 21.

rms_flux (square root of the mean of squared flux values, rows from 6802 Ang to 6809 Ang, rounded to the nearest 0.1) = 16.9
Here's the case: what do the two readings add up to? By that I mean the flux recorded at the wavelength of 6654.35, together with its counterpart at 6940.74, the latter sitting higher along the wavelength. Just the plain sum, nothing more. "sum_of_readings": 37.4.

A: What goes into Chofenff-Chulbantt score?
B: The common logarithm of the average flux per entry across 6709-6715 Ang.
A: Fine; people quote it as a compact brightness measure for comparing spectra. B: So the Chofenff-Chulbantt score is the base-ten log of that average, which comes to 1.26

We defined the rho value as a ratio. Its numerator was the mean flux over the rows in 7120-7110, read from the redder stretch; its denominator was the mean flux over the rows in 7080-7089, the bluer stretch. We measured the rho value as 0.99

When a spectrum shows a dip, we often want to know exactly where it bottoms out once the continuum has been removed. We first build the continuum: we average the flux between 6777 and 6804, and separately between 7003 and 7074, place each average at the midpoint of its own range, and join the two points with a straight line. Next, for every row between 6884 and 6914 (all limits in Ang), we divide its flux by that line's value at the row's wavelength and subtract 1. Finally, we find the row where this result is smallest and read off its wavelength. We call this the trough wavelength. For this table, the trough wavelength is 6886.62 Ang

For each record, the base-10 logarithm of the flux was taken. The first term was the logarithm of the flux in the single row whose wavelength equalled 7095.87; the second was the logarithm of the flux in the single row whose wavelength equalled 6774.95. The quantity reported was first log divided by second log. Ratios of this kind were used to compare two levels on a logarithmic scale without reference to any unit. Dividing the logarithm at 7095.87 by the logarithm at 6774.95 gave 1.01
